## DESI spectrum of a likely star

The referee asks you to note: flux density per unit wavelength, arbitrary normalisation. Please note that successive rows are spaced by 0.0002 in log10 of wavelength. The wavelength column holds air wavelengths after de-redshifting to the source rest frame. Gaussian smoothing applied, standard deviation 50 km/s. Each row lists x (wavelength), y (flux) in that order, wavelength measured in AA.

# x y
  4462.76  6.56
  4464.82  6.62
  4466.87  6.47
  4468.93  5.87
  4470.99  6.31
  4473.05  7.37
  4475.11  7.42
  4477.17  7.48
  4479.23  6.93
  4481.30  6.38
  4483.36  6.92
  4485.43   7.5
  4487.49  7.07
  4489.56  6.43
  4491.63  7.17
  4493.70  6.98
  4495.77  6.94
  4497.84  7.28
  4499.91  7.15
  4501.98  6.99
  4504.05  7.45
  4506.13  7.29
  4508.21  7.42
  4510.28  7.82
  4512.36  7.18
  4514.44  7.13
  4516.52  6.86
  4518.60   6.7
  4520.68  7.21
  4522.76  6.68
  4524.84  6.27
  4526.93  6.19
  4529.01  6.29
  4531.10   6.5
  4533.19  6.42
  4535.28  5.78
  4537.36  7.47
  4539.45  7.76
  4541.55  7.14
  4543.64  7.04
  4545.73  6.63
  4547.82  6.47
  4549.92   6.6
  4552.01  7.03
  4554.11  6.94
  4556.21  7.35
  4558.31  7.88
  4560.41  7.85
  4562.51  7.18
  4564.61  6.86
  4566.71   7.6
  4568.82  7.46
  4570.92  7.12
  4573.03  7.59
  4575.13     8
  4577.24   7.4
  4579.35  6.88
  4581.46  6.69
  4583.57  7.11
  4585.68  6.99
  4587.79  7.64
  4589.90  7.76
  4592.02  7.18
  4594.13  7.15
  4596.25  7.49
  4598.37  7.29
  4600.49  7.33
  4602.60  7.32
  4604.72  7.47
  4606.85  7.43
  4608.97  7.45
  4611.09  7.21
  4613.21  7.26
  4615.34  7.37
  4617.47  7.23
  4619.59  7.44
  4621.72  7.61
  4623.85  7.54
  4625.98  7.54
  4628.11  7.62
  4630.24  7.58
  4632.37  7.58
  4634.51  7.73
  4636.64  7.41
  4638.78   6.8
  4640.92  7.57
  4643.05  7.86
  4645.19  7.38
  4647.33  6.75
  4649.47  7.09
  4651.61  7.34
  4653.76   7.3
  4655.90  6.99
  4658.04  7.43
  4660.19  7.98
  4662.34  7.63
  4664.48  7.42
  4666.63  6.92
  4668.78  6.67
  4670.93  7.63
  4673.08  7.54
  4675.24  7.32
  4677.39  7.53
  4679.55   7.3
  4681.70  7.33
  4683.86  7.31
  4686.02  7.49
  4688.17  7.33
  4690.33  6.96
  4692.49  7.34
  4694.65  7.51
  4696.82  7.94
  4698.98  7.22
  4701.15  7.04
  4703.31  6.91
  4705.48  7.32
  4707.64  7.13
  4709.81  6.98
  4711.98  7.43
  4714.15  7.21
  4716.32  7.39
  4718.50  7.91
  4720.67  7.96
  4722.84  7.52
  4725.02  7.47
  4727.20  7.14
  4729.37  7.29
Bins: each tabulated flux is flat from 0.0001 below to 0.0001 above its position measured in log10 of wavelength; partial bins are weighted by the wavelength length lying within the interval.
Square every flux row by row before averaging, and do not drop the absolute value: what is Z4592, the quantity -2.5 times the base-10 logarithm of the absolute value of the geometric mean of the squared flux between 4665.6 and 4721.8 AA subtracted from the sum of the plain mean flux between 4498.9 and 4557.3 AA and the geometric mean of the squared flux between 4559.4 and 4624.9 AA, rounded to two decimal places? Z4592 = -2.15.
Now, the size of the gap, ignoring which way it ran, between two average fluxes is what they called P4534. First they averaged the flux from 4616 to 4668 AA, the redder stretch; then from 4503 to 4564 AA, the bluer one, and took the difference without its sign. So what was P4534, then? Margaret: 0.42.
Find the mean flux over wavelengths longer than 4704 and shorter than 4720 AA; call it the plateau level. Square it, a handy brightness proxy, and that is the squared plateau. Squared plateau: 53.9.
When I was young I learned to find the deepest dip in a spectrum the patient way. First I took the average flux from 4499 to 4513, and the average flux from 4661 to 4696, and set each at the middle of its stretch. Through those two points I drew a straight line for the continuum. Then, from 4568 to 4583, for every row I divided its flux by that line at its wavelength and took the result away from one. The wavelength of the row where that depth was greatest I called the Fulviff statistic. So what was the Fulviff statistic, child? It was 4581.46 AA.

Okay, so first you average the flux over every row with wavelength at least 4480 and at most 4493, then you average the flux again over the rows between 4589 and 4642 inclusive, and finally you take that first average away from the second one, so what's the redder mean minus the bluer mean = 0.5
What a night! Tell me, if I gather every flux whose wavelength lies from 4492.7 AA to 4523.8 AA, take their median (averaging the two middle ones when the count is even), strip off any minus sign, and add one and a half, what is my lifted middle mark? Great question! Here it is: 8.65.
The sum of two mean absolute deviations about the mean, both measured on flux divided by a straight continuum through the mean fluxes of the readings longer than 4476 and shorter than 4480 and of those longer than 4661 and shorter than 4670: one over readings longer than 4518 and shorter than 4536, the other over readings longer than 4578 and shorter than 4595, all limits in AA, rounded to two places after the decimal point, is 0.08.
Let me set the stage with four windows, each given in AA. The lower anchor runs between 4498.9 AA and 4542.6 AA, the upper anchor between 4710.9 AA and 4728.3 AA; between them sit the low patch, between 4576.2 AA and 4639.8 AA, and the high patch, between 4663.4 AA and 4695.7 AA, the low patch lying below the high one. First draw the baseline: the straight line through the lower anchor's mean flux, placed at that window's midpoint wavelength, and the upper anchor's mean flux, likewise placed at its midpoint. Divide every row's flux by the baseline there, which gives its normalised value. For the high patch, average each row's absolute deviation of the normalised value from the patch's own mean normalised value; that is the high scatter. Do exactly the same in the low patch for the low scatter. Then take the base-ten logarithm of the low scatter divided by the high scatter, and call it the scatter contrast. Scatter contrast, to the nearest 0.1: 0.0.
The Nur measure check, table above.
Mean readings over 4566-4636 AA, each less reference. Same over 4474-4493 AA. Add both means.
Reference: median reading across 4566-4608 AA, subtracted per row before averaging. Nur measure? -0.30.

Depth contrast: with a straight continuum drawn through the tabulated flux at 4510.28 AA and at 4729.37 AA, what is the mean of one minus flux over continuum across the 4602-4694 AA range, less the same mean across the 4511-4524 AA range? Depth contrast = -0.092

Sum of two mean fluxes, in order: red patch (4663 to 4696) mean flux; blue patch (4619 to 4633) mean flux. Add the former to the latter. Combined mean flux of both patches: 14.9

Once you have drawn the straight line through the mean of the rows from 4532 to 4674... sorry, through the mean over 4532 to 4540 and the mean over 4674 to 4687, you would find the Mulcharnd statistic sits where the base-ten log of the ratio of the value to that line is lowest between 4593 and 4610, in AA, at 4594.13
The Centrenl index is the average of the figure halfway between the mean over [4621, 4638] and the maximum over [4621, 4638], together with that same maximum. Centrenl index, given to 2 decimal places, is 7.69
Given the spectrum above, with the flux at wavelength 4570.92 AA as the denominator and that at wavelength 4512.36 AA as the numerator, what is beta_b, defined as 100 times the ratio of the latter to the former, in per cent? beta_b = 101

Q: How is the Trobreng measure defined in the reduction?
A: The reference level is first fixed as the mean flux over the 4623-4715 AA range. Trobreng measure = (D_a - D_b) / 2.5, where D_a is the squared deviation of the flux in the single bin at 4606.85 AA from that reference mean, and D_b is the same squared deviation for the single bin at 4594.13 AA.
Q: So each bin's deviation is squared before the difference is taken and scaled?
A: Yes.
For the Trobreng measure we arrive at -0.013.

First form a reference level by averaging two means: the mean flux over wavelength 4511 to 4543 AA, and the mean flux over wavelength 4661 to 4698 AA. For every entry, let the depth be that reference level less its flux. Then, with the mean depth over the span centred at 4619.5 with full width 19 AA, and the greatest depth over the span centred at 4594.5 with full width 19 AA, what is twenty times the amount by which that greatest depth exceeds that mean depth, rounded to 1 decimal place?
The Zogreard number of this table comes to 8.7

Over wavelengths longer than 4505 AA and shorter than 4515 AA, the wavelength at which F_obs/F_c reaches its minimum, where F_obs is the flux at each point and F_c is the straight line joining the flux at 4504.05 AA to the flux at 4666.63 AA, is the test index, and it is 4514.44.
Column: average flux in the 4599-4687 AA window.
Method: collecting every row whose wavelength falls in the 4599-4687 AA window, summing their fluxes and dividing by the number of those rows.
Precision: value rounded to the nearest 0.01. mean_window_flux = 7.38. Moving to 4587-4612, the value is 7.39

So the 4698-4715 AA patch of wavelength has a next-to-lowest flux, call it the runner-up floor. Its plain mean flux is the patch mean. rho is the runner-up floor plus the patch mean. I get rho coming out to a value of 14.1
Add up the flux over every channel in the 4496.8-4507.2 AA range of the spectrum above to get 36.2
